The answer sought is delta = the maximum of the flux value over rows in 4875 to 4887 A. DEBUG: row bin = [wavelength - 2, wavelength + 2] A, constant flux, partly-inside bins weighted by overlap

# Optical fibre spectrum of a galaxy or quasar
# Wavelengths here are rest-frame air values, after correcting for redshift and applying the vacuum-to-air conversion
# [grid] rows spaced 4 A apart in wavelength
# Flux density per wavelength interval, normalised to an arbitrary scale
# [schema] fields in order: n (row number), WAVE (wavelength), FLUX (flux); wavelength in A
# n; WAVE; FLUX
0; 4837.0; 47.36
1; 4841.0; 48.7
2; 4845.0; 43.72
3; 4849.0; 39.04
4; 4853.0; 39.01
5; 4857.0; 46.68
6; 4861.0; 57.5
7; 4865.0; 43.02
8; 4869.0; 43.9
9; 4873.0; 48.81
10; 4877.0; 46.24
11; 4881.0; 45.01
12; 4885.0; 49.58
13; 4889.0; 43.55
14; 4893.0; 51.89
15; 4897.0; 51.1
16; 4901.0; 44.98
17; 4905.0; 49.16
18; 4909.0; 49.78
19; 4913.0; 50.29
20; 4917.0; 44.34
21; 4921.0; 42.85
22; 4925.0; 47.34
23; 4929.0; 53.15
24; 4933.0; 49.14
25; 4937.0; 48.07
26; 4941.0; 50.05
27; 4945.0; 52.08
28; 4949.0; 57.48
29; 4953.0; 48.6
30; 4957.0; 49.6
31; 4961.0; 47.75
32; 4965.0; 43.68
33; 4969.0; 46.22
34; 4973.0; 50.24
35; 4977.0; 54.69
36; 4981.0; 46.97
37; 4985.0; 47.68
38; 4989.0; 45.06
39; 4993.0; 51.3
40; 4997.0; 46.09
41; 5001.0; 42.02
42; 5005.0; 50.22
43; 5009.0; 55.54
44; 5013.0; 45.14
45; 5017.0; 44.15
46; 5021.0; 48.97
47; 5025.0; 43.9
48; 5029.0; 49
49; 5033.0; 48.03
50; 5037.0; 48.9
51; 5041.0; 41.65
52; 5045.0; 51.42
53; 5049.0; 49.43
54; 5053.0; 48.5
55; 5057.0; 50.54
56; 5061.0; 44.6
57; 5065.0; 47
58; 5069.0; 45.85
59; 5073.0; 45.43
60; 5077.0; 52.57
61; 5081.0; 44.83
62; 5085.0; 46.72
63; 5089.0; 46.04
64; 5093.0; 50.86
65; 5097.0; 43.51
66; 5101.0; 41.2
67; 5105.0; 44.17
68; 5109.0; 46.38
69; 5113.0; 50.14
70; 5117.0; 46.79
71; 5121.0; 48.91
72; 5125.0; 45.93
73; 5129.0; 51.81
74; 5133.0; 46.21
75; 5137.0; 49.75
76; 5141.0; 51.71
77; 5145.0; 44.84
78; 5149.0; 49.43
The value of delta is 49.58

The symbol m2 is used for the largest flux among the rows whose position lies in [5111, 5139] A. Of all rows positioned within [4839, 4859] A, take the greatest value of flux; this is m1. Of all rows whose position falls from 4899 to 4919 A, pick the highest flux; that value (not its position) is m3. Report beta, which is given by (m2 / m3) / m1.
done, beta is 0.0212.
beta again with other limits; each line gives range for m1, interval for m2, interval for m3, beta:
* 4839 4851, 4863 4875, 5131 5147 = 0.0194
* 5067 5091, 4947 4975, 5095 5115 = 0.0218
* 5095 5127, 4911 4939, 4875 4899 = 0.0204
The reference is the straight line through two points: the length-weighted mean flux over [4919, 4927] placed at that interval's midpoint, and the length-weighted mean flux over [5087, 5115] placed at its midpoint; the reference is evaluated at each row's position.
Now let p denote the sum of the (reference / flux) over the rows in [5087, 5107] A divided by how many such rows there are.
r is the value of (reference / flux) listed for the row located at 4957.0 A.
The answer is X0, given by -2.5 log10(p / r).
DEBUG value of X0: -0.1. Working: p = 1.02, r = 0.91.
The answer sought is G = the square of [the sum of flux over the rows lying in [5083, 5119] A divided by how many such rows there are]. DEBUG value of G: 2135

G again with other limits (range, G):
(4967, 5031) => 2299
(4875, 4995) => 2362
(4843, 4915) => 2195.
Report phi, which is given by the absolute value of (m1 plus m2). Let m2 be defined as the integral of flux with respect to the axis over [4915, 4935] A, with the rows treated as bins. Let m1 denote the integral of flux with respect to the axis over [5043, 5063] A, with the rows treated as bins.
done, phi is 1925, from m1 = 978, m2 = 947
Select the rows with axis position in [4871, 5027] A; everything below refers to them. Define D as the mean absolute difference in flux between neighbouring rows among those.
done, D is 4.09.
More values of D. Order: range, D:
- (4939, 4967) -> 3.87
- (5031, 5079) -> 3.63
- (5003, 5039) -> 4.19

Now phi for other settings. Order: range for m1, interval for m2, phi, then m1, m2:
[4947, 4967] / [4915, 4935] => 1936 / 988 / 947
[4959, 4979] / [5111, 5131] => 1945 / 970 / 974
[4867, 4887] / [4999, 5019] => 1882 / 934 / 948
